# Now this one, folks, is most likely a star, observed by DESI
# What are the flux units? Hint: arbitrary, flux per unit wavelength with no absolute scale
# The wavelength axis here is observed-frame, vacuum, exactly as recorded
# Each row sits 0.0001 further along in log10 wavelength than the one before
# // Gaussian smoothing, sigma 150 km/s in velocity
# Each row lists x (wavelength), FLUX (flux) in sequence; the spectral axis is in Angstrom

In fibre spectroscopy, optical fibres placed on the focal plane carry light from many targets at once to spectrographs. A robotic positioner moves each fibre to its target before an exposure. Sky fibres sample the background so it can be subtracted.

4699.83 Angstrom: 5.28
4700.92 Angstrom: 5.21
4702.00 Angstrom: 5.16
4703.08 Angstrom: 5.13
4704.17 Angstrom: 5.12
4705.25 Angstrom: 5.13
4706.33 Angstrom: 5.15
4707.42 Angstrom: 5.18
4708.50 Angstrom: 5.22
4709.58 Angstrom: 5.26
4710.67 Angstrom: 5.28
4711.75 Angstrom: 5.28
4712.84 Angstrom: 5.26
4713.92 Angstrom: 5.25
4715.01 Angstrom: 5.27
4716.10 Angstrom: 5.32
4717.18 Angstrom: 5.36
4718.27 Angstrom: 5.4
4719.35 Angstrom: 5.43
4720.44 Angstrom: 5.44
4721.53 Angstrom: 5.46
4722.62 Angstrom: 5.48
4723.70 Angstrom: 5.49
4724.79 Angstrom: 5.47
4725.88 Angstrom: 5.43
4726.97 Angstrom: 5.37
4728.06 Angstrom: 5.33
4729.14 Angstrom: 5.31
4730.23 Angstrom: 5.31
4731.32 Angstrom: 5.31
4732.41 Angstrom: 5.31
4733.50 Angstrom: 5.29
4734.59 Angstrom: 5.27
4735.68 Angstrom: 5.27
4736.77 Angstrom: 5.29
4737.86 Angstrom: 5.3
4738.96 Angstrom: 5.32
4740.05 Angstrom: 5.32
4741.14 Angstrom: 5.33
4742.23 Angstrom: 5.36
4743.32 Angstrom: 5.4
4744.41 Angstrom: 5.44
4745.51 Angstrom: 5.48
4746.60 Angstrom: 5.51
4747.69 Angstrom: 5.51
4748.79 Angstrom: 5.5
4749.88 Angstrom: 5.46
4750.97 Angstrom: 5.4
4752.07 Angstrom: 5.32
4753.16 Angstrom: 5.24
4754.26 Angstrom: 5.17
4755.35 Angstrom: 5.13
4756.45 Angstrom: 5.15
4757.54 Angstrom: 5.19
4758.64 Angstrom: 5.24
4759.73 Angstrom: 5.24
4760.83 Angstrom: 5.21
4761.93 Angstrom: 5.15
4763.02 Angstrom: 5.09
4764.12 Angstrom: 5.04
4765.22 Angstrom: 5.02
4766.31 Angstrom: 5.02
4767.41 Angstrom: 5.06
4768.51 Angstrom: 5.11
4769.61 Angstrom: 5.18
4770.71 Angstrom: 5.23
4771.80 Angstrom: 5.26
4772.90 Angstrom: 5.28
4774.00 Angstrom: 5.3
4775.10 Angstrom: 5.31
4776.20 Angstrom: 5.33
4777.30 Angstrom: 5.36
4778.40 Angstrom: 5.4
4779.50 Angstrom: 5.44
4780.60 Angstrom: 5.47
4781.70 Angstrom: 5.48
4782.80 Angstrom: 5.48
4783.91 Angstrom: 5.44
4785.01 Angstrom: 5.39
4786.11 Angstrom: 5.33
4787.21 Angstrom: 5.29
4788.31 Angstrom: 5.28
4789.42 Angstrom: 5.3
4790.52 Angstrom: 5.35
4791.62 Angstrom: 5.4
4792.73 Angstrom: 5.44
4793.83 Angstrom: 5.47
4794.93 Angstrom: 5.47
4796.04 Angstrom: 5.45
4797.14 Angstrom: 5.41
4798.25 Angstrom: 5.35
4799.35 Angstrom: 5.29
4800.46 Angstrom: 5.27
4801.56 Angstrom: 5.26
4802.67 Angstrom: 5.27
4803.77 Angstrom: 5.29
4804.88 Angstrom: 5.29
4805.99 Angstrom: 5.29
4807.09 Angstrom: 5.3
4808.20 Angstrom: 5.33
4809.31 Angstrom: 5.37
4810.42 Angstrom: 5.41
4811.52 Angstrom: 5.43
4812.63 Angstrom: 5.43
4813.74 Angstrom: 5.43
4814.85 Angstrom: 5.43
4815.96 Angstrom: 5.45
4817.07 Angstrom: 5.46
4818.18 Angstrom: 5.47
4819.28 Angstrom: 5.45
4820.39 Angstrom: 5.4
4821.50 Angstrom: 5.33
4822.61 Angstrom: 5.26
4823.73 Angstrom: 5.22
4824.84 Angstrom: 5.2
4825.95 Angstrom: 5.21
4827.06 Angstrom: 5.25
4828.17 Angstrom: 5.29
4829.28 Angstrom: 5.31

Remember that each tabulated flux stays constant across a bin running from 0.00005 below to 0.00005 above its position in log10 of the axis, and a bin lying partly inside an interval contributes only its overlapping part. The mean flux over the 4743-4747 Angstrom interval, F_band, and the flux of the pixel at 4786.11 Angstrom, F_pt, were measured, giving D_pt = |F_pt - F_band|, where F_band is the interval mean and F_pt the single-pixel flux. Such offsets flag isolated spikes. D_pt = 0.13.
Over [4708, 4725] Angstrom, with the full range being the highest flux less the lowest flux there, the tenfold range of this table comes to 2.7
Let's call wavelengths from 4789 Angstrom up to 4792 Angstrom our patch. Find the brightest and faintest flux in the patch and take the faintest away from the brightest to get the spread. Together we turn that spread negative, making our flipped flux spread -0.10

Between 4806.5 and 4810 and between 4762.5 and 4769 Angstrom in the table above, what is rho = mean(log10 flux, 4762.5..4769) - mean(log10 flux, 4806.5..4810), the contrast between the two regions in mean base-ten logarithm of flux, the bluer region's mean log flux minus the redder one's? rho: -0.023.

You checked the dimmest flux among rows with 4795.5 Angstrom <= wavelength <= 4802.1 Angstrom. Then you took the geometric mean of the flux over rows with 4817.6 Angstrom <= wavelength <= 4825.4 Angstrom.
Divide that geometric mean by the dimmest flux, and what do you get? 1.01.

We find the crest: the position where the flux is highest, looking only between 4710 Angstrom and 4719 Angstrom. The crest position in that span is 4718.27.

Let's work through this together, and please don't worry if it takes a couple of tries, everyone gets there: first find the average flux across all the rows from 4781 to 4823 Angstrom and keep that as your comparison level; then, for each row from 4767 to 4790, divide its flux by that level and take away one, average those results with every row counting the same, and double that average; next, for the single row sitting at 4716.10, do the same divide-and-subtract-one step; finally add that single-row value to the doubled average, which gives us -0.031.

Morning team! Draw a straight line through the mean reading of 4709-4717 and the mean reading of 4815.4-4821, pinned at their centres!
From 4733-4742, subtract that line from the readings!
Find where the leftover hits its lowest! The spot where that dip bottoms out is 4735.68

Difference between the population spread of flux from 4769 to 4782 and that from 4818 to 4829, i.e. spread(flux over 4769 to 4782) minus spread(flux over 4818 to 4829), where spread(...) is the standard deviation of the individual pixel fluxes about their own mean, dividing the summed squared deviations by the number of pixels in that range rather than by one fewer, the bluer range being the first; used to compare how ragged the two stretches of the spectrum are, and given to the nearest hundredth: 0.00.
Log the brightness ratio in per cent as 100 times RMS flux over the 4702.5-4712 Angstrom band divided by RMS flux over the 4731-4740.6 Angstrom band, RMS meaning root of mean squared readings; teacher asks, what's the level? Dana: 98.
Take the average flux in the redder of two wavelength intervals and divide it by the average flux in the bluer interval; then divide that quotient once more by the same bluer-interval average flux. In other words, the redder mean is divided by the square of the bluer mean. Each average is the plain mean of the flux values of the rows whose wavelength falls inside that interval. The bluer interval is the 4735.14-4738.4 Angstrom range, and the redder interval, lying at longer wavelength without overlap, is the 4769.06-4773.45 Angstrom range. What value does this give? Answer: 0.187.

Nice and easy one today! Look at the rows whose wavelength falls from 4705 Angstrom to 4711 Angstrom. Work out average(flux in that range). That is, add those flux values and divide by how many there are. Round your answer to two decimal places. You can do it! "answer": 5.20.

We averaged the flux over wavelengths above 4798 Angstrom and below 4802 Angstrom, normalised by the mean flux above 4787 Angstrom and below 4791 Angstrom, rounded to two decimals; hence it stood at 1.00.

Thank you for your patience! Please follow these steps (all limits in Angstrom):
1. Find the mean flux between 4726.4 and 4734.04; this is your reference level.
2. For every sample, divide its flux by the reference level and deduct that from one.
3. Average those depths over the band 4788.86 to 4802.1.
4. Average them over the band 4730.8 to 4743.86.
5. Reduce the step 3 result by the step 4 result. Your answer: -0.011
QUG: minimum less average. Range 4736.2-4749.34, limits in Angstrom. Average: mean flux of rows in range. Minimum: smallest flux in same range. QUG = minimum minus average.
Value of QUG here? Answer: -0.11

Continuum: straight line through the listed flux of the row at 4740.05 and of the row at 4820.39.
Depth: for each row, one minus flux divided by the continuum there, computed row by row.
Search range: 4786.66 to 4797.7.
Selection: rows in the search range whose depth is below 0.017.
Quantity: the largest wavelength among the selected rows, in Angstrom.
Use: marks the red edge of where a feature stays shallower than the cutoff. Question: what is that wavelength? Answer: 4797.14 Angstrom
